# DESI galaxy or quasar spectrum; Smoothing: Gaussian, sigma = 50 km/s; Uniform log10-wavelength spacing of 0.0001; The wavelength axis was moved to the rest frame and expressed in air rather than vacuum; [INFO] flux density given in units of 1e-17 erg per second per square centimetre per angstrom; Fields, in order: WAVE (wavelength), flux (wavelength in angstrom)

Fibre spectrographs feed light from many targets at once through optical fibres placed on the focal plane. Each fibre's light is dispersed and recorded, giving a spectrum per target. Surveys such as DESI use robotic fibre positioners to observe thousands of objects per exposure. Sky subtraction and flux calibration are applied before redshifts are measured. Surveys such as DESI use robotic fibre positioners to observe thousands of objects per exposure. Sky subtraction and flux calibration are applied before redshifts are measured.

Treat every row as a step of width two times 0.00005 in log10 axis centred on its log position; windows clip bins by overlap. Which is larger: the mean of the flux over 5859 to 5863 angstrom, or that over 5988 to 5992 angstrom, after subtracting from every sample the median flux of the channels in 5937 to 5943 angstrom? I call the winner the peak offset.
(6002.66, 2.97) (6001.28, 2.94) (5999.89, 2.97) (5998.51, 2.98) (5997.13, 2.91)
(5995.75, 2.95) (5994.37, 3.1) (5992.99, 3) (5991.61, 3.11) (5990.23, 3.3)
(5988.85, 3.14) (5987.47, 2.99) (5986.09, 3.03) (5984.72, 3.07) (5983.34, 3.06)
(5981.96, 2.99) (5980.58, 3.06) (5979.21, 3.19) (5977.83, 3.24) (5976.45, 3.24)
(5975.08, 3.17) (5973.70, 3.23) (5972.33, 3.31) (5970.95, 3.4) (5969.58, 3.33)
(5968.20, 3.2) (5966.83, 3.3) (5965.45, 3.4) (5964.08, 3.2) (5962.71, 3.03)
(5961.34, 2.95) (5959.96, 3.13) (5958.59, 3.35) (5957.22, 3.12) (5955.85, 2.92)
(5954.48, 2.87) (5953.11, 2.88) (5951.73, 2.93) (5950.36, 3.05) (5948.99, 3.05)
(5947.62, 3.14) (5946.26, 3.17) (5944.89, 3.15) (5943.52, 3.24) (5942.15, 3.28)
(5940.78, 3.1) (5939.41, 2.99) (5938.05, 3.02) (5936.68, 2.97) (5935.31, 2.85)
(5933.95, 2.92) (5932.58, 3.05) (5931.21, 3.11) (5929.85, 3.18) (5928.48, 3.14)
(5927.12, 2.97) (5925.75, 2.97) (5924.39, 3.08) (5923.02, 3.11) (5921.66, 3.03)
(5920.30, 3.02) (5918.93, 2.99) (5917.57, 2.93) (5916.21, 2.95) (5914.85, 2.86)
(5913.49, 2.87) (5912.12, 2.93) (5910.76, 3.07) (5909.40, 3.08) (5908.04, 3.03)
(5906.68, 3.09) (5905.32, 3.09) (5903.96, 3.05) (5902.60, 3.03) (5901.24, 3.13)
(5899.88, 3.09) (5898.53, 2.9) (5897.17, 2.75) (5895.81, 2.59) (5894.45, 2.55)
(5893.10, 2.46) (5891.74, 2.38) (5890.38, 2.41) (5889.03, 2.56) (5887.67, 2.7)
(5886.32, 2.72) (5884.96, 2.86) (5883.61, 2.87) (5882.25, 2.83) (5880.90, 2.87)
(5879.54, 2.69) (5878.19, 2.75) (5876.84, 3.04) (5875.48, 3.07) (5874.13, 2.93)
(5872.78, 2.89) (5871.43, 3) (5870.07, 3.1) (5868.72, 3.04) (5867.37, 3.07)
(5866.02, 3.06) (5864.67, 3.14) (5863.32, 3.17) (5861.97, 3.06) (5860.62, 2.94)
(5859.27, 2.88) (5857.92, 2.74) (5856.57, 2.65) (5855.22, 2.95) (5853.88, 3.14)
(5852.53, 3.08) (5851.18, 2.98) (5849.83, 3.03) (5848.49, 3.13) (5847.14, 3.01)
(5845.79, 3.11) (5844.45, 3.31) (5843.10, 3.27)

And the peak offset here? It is 0.12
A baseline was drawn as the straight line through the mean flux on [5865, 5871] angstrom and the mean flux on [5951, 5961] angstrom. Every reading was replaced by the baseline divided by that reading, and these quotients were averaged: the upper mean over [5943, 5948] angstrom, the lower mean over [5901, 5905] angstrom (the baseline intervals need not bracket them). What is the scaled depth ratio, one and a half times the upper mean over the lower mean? 1.44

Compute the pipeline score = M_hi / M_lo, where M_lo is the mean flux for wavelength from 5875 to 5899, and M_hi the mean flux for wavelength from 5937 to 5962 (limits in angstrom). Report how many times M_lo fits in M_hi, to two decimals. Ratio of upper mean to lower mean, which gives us 1.13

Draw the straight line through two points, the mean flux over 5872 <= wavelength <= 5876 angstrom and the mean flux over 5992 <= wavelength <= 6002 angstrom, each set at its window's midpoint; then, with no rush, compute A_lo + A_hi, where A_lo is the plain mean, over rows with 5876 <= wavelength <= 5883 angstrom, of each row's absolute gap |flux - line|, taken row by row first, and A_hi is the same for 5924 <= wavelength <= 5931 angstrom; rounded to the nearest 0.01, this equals 0.26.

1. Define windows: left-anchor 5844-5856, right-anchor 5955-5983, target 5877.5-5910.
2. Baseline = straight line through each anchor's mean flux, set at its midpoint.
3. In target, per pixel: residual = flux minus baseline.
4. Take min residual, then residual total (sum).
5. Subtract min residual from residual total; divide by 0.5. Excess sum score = -13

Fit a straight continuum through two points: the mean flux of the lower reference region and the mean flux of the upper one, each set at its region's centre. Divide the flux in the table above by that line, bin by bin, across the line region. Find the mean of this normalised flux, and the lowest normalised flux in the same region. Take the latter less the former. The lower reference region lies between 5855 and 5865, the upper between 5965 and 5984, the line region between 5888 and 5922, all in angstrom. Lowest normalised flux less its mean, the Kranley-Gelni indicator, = -0.15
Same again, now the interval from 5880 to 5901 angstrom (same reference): -0.11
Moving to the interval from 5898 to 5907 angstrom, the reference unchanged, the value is -0.05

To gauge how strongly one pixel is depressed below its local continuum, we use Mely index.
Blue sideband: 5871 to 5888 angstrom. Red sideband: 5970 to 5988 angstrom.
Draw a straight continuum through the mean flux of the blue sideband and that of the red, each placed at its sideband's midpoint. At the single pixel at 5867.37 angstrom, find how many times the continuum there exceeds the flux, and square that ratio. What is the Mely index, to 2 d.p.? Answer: 0.85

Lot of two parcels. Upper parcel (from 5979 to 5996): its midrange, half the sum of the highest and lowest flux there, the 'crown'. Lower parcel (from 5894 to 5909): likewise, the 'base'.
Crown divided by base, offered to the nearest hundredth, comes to 1.10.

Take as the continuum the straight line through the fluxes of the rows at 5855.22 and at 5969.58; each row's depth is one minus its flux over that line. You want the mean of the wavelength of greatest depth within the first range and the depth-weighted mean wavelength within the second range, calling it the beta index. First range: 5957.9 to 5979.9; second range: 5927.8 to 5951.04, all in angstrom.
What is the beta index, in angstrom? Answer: 5950.3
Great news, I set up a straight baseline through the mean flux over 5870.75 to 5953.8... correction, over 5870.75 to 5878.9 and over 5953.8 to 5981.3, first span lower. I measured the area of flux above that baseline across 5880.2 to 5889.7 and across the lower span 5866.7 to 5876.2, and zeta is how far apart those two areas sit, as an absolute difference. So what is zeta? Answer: 2.6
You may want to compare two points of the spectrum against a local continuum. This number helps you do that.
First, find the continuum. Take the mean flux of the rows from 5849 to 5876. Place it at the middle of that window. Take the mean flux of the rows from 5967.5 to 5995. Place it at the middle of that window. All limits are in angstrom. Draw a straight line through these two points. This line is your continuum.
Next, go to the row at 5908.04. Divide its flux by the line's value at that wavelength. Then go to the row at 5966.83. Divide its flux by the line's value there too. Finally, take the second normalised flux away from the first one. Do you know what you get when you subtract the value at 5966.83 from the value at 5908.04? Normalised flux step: -0.06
